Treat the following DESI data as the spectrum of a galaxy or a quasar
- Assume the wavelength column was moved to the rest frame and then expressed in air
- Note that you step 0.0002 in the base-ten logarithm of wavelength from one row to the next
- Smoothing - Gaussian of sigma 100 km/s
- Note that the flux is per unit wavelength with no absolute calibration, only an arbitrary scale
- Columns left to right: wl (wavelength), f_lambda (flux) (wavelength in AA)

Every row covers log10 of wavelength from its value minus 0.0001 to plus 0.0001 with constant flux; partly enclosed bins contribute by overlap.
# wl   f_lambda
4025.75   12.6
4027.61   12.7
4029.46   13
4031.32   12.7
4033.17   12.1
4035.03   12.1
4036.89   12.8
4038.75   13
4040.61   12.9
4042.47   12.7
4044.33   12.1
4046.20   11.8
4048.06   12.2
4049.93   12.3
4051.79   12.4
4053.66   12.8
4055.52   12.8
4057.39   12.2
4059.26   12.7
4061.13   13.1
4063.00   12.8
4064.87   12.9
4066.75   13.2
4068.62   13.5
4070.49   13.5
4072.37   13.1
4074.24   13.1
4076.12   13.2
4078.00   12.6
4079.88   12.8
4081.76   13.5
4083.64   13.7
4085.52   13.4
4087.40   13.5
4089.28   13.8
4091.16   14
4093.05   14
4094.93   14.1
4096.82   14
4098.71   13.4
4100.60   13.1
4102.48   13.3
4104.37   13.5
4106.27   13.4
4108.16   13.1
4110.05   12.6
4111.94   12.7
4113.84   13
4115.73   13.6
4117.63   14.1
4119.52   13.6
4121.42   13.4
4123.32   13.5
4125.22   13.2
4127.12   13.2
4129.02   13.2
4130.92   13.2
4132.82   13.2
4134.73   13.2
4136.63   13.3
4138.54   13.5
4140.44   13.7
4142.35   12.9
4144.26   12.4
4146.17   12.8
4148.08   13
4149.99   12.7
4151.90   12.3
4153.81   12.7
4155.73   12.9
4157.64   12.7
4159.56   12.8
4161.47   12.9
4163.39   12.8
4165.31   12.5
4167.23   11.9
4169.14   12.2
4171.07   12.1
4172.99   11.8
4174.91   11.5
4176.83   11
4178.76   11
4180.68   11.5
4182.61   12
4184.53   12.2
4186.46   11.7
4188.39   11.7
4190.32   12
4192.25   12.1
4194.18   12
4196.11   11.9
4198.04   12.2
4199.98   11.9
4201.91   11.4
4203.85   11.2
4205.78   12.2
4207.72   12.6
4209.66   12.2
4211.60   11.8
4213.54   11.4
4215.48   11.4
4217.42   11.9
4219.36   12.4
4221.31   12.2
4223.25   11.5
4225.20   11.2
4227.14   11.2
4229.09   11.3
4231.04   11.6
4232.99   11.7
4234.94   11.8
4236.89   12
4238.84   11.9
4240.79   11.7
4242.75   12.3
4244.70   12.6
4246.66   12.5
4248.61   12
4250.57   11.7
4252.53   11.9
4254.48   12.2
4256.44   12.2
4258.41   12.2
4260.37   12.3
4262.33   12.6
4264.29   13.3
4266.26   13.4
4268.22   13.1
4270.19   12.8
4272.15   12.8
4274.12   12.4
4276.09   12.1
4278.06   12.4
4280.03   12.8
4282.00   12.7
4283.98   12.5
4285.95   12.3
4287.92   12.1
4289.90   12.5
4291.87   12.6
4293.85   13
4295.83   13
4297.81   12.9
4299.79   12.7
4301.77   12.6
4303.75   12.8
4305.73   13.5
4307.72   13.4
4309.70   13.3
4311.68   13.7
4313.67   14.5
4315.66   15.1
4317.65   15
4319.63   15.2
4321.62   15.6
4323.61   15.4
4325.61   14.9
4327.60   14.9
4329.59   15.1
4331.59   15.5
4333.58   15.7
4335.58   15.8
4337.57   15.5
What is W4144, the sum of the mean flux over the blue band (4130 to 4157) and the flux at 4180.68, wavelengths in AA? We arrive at 24.5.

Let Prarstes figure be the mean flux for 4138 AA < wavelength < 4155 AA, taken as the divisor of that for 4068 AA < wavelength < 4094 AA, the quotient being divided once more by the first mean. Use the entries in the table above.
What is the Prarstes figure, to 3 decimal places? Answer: 0.081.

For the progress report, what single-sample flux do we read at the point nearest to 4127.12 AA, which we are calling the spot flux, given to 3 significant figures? 13.2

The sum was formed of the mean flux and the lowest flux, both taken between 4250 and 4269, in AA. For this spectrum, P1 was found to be 24.2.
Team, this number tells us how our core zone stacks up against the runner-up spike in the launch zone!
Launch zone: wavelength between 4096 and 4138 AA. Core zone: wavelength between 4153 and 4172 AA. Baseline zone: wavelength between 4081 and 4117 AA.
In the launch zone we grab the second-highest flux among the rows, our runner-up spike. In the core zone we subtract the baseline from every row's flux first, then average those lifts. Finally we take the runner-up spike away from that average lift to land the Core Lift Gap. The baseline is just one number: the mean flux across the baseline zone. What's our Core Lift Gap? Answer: -14.9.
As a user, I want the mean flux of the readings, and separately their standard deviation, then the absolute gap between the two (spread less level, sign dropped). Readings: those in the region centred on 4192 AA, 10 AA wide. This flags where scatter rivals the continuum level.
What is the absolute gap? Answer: 11.8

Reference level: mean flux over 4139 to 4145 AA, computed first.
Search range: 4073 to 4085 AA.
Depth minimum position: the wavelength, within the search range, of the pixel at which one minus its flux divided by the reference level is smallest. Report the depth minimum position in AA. 4083.64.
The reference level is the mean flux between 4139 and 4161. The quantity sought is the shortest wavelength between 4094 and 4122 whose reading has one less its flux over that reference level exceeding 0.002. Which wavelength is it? 4110.05 AA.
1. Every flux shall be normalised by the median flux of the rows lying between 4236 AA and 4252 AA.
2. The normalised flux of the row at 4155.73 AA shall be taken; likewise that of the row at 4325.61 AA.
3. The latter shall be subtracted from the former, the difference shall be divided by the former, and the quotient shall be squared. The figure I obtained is 0.024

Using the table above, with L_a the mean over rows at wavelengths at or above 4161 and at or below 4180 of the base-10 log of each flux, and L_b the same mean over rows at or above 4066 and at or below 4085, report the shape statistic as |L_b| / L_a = 1.04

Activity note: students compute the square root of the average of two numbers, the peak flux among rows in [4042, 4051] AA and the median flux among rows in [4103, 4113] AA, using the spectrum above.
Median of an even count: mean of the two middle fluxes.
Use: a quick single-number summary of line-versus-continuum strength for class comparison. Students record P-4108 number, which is 3.59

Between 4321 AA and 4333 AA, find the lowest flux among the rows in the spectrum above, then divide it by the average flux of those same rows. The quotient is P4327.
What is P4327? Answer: 0.978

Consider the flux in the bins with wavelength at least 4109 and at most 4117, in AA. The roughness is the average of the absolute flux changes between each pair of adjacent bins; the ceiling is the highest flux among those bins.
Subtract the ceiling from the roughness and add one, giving -12.3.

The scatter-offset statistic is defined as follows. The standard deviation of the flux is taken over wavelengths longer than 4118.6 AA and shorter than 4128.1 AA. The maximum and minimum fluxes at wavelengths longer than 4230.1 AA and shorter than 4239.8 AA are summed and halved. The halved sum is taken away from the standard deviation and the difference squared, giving 135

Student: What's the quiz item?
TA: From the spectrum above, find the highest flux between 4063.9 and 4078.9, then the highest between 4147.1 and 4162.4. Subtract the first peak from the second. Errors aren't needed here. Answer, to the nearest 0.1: -0.5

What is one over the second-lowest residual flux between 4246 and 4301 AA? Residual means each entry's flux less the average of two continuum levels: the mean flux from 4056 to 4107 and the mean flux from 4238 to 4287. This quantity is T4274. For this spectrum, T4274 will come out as -1.03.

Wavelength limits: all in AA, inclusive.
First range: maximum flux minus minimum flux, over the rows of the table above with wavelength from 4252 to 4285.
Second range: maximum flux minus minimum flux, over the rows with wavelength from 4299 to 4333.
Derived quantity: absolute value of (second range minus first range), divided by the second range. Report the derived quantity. 0.50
